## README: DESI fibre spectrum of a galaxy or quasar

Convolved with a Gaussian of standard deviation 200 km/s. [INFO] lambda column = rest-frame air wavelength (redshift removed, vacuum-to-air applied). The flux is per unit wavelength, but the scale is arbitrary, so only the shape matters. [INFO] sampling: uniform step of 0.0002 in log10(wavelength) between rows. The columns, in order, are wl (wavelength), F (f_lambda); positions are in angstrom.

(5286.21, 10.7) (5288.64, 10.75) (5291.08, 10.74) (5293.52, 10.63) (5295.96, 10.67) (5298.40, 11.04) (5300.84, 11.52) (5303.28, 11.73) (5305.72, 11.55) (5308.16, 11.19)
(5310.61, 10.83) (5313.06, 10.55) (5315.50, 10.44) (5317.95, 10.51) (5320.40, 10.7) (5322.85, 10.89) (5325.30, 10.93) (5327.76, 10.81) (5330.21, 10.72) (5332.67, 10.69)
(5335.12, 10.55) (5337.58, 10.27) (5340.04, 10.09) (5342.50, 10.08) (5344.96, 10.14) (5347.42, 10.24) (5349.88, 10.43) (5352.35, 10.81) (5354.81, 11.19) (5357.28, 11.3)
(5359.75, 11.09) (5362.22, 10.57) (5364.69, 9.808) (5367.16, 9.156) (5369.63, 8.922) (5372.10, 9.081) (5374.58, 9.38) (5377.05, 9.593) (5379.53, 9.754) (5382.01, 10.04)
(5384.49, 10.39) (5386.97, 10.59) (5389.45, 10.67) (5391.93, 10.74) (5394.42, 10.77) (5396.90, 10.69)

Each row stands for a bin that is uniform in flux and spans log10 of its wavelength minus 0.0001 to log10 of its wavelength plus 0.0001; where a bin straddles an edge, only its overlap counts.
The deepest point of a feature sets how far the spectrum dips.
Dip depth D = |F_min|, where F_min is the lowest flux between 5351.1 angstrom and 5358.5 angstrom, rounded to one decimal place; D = 10.8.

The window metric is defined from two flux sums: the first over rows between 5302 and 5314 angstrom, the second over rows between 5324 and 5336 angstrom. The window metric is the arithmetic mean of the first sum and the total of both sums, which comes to 83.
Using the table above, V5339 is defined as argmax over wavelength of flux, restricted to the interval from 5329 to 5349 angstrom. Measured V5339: 5330.21 angstrom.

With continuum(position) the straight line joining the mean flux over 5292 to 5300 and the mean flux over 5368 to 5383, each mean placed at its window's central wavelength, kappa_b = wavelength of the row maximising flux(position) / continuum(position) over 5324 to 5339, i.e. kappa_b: 5325.30 angstrom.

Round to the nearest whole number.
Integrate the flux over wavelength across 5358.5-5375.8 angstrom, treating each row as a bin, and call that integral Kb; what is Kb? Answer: 168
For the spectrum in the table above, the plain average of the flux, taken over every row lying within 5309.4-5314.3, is 10.7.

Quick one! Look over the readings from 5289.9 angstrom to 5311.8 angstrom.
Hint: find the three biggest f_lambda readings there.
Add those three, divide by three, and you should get 11.6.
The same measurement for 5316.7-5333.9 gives 10.9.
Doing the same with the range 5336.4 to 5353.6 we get 10.5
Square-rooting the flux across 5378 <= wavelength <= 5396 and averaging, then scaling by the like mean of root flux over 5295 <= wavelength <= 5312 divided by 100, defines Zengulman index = 0.108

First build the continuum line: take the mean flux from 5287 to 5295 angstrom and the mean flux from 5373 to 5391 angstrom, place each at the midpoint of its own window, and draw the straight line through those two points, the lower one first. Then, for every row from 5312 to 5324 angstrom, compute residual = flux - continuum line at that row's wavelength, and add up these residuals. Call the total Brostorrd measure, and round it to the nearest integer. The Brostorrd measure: 1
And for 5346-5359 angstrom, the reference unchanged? 3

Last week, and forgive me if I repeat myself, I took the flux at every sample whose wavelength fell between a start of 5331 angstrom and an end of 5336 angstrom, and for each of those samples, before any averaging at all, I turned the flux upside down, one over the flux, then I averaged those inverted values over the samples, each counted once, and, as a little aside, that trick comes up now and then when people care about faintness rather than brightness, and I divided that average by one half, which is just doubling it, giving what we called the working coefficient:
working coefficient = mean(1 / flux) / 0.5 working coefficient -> 0.188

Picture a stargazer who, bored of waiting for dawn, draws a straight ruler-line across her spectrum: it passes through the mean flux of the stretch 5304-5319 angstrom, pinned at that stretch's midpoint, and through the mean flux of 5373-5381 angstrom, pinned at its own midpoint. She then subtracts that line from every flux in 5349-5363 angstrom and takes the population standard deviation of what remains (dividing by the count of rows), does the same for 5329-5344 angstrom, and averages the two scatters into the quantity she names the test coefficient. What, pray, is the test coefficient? 0.27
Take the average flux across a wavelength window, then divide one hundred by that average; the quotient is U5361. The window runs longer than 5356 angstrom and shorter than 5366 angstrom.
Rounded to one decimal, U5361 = 9.4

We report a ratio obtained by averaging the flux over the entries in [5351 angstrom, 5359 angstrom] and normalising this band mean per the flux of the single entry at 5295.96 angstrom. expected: 1.04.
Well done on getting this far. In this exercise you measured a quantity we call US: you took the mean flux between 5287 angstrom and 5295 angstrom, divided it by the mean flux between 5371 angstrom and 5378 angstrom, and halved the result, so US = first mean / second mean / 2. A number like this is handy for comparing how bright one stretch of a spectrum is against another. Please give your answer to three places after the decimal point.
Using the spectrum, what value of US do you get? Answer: 0.572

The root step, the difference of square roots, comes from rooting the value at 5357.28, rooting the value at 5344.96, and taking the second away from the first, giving 0.18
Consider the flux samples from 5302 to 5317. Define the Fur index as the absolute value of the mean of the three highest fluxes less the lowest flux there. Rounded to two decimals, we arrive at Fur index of 1.05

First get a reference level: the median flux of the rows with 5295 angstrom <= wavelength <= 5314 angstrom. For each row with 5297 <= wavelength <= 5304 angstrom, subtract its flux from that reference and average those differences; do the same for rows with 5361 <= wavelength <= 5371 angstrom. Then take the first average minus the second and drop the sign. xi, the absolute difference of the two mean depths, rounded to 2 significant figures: 1.8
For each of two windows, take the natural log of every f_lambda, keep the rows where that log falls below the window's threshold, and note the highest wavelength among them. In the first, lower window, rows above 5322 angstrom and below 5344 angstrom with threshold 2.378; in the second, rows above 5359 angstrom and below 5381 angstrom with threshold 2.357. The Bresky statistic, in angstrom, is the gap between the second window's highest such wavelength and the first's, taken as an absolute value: 37.0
